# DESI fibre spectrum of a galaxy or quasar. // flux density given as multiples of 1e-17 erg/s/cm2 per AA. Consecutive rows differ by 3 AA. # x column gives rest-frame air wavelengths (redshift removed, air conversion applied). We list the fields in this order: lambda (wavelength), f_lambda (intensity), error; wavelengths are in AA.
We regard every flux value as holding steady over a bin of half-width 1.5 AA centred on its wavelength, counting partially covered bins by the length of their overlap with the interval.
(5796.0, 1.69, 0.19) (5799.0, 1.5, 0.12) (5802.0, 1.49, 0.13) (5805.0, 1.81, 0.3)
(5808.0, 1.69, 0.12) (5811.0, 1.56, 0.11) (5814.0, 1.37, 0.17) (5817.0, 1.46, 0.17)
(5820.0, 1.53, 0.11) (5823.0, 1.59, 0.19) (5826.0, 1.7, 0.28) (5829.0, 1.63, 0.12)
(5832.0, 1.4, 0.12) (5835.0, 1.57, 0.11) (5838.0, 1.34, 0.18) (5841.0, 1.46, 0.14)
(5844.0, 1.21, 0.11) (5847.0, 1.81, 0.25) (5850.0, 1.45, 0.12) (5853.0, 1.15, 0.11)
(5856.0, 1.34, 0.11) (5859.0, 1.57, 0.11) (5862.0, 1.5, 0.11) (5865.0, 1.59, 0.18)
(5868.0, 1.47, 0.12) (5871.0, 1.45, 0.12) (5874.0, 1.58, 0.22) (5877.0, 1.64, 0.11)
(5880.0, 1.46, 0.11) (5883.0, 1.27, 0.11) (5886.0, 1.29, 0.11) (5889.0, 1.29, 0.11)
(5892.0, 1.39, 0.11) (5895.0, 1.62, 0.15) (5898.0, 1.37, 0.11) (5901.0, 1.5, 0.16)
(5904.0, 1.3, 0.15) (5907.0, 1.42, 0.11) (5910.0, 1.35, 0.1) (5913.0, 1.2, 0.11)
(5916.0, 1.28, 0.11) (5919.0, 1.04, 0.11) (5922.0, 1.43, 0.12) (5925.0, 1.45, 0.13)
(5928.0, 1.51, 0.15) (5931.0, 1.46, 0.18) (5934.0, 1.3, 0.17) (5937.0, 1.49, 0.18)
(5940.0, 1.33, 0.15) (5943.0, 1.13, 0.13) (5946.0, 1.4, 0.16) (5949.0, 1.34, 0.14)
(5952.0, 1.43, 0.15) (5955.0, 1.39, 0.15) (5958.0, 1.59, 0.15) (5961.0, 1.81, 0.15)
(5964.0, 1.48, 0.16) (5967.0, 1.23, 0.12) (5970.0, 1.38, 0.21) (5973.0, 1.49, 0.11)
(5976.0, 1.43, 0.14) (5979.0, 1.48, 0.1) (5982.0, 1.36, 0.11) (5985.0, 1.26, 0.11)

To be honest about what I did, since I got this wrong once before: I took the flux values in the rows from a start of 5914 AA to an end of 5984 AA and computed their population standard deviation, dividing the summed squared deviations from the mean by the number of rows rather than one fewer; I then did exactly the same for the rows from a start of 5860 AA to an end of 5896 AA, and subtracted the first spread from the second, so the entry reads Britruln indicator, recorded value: -0.02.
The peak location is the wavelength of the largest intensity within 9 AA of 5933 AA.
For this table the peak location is 5928.0 AA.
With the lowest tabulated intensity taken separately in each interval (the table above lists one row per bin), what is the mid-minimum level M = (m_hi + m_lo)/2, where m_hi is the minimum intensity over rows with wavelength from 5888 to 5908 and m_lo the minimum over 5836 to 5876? 1.22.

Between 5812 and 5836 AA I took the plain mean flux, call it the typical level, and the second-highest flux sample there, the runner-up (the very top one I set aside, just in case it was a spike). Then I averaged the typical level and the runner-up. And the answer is 1.58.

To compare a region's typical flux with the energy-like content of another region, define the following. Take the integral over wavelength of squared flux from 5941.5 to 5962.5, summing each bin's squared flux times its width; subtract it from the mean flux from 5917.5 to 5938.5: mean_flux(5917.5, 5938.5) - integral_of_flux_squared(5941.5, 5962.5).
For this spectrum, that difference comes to -43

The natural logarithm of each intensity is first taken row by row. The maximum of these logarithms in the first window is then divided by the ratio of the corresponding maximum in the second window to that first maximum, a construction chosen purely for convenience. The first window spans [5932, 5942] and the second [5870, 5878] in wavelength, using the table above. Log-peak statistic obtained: 0.32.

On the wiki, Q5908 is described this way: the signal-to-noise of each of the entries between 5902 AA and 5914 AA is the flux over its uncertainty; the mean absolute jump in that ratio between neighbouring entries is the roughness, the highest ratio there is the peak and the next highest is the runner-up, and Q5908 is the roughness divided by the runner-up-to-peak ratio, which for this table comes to 2.6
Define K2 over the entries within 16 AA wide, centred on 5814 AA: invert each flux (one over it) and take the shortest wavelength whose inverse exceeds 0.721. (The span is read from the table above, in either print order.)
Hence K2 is 5814.0 AA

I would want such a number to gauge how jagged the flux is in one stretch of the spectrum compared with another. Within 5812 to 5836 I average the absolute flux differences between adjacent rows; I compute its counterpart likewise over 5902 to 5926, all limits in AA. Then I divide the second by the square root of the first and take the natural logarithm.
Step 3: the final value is -0.79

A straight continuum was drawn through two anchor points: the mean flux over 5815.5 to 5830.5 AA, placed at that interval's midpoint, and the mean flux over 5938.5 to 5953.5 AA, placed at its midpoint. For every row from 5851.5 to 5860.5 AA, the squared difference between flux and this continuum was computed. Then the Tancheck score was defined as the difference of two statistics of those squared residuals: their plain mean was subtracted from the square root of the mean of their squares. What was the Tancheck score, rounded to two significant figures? 0.024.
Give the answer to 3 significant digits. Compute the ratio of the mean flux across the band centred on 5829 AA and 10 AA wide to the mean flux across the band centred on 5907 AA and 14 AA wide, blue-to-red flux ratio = 1.16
